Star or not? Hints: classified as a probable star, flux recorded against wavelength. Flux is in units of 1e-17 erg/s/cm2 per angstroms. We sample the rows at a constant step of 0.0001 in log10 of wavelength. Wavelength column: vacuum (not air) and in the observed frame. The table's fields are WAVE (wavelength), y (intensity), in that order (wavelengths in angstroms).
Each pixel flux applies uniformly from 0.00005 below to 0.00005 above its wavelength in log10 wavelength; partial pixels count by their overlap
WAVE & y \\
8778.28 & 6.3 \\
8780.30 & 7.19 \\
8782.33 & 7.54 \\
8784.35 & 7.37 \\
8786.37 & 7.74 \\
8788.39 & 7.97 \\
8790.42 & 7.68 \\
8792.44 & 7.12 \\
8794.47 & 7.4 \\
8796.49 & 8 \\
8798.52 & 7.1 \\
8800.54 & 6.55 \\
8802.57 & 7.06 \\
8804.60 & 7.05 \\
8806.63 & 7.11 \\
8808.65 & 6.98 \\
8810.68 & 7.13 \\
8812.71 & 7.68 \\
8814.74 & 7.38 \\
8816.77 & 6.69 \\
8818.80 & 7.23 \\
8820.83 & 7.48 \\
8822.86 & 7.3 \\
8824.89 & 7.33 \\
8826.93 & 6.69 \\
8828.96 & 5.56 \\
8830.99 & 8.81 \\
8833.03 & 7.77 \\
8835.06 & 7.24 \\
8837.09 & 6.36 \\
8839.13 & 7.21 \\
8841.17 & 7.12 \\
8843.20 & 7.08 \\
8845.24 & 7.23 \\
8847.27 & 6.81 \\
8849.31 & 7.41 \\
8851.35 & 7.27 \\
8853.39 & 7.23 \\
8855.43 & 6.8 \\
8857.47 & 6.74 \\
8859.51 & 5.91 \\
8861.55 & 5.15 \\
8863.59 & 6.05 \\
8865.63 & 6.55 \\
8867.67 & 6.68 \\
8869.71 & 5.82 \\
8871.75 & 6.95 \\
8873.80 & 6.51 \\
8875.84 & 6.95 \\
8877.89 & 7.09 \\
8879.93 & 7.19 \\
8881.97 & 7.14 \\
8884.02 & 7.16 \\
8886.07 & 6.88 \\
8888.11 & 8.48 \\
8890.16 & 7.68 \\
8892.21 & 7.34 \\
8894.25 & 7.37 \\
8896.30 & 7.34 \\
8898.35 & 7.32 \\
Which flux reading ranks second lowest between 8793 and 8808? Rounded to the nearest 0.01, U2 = 7.05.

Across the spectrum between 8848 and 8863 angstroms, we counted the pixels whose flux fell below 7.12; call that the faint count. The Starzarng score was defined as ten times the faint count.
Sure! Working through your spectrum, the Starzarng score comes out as 40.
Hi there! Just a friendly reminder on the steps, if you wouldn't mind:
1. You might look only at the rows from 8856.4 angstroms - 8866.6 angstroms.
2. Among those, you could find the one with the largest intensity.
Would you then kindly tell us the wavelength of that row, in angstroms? 8857.47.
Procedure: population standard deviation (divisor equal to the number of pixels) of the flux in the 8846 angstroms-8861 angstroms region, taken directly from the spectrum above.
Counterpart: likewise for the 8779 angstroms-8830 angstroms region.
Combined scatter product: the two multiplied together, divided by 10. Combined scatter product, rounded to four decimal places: 0.0230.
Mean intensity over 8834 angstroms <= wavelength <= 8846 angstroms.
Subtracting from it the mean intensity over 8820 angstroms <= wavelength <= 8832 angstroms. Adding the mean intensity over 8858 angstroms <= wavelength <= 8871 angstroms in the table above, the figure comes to 5.9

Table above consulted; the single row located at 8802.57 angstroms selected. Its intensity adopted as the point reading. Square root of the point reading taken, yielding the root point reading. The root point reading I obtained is 2.66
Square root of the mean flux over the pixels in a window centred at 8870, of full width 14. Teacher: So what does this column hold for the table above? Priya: 2.55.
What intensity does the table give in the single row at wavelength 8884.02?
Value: 7.16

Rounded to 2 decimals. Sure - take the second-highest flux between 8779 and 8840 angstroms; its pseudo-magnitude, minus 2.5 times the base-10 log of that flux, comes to -2.26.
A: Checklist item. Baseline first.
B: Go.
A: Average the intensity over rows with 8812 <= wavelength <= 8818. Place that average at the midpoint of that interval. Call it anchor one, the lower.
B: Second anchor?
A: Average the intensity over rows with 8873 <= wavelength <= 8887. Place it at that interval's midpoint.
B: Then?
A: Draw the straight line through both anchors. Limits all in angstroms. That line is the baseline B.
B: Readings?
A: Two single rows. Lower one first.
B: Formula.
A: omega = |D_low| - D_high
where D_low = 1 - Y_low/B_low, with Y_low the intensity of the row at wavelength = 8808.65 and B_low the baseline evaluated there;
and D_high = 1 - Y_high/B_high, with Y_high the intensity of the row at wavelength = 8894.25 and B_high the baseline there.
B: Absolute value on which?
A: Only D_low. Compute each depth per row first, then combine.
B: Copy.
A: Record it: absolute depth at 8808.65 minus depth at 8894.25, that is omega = 0.10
